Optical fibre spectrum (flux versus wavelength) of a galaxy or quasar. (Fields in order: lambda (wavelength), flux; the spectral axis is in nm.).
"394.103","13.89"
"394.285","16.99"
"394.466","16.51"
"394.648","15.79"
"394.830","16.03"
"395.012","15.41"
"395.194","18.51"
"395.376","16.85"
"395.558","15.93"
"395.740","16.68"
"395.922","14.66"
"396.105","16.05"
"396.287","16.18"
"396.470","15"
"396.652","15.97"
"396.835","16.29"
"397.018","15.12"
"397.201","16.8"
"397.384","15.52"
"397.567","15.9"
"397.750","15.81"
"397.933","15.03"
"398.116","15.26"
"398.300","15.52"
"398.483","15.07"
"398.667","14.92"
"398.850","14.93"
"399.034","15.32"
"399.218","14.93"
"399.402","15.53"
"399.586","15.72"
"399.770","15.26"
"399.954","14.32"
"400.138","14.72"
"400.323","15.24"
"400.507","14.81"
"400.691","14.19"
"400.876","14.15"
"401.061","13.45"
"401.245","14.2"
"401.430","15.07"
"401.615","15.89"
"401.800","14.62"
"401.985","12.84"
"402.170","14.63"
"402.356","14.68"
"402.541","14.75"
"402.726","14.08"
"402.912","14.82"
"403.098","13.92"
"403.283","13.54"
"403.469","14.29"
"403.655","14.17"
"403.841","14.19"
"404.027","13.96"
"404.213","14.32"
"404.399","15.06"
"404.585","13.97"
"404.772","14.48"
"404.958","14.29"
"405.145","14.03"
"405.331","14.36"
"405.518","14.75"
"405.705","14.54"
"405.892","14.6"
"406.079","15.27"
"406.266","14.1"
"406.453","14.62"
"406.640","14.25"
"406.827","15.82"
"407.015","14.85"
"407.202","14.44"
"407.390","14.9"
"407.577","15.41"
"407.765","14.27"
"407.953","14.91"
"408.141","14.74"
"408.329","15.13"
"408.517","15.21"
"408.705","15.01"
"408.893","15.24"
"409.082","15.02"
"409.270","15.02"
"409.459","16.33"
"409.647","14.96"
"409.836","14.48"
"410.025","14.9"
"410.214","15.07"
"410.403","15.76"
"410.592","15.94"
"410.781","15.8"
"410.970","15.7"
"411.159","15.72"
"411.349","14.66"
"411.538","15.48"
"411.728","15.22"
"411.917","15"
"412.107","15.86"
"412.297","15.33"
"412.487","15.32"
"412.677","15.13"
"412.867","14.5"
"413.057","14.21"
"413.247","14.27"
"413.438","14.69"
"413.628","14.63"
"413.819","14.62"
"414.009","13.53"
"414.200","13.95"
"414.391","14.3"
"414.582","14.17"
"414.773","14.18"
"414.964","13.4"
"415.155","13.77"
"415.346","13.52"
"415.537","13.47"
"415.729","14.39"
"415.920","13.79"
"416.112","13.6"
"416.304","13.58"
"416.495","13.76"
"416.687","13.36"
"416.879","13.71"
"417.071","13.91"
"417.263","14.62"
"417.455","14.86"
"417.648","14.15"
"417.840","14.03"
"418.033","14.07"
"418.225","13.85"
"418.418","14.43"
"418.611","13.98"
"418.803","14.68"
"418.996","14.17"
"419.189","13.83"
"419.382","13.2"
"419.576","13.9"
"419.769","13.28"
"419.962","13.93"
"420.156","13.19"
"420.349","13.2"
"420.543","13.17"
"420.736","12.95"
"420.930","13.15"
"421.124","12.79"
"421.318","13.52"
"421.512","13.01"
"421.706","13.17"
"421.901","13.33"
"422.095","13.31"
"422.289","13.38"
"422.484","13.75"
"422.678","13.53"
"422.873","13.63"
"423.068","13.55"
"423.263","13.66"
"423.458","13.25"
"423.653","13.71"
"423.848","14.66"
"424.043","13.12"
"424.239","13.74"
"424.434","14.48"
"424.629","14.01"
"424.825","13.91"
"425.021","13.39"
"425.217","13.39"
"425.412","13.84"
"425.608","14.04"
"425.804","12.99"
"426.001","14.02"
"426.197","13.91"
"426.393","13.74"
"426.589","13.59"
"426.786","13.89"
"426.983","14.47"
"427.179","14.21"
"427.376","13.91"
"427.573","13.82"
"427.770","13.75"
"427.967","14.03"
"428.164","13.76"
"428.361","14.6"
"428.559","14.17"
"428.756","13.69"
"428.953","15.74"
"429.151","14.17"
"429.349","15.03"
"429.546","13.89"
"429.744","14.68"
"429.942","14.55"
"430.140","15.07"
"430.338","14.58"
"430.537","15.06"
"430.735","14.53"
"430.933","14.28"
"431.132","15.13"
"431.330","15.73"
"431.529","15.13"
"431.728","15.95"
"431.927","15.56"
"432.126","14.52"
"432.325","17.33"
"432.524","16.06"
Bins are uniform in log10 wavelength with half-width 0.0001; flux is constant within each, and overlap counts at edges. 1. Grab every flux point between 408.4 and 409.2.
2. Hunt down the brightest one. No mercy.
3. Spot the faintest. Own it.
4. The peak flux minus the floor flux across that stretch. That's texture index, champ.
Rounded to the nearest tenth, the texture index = 0.2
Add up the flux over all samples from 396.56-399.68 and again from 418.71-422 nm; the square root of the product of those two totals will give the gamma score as 245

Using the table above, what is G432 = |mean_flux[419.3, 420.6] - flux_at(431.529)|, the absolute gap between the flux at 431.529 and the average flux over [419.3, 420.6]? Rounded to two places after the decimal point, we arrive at 1.72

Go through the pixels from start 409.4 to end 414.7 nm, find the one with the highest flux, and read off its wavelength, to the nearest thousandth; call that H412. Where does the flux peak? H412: 409.459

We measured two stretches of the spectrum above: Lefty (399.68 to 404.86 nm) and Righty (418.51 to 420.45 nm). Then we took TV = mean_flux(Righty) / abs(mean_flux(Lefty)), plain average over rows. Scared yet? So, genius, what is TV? 0.95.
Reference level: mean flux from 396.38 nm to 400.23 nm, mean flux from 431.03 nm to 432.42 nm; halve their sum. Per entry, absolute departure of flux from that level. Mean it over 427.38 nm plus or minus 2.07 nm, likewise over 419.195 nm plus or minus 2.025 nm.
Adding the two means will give 3.2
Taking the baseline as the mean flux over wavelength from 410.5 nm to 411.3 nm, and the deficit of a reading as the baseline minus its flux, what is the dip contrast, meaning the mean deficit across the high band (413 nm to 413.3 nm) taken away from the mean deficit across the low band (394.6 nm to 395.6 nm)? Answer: -2.2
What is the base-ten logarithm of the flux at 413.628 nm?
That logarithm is 1.17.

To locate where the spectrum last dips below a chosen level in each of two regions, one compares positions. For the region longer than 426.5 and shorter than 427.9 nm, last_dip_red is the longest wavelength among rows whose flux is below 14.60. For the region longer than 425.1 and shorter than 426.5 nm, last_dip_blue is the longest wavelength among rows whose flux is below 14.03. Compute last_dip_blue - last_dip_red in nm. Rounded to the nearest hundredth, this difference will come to -1.38 nm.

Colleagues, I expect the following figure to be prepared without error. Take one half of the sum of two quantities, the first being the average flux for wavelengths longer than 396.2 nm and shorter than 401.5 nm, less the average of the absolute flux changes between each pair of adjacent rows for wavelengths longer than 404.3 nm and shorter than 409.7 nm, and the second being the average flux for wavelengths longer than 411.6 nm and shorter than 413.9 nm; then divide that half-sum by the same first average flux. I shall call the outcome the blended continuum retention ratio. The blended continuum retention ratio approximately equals 0.97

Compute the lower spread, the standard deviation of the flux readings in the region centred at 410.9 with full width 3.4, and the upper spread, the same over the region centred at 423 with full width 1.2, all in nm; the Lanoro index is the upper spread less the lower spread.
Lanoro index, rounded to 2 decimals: -0.32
